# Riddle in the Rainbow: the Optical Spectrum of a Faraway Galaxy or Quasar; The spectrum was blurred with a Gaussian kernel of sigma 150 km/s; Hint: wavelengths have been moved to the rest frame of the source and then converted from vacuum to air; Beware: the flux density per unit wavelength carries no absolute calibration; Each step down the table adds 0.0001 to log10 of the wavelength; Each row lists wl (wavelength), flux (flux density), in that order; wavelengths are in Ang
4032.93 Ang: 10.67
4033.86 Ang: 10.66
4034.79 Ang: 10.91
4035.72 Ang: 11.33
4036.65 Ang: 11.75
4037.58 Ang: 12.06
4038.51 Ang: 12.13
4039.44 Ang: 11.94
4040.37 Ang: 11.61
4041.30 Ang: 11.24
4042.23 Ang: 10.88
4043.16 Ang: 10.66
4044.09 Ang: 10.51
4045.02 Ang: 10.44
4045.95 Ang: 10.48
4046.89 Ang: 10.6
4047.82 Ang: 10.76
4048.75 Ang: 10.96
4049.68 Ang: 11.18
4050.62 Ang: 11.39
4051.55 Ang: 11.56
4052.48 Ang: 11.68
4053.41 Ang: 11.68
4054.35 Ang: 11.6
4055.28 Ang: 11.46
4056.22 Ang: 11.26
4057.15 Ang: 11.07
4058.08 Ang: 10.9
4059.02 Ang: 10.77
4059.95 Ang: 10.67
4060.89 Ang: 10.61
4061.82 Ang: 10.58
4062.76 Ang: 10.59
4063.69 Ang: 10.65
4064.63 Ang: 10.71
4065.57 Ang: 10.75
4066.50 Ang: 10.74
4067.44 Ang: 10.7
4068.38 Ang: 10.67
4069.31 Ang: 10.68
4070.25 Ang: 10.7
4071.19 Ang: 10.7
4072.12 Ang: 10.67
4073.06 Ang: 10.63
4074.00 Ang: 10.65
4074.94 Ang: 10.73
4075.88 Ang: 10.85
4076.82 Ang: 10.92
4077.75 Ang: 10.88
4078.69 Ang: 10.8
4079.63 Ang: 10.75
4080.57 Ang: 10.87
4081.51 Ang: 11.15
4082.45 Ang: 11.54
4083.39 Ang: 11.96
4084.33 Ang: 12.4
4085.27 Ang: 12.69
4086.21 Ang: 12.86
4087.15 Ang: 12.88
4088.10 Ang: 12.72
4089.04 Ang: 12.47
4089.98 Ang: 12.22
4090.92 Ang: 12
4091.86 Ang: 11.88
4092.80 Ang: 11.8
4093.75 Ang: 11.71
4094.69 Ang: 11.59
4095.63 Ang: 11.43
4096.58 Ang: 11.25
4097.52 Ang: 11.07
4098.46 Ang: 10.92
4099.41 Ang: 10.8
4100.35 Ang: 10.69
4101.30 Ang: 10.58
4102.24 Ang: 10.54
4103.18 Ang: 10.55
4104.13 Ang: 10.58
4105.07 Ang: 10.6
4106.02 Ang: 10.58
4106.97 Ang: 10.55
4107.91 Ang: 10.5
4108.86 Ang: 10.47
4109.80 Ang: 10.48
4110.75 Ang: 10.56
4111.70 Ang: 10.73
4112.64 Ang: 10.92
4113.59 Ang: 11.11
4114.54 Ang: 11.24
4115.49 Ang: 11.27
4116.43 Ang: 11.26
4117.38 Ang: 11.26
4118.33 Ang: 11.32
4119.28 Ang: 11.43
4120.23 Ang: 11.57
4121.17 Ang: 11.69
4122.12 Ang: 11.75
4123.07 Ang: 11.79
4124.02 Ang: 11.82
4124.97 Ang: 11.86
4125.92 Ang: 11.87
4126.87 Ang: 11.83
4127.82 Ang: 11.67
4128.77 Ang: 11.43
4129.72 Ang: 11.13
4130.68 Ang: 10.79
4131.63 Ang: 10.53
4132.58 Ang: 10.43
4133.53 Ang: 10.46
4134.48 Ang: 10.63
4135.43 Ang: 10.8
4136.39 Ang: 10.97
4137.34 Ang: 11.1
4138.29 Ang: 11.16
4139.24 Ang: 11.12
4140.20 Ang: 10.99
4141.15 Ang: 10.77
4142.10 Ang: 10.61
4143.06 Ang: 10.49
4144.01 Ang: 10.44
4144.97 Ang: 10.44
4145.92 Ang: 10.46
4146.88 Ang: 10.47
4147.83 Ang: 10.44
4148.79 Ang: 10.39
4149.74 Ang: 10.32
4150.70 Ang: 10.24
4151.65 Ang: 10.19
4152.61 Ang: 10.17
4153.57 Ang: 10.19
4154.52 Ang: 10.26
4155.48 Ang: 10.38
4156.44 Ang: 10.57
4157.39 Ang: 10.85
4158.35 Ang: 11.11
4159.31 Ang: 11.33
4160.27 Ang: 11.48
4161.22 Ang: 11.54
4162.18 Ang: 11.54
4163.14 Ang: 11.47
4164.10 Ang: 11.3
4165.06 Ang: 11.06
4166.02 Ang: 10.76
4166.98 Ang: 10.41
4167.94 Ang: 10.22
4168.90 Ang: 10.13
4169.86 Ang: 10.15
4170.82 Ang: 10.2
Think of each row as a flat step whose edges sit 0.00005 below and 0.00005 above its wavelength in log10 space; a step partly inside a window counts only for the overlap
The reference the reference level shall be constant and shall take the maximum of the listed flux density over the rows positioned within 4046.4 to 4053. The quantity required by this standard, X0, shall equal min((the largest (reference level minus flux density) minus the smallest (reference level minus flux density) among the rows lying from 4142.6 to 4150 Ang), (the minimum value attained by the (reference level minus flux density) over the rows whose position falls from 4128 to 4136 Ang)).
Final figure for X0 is 0.2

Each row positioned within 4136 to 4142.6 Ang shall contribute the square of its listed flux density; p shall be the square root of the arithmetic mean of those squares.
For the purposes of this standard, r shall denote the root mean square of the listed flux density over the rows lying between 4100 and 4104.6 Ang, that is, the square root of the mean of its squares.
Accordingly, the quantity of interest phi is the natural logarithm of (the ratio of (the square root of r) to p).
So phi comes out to -1.21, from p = 11.0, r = 10.6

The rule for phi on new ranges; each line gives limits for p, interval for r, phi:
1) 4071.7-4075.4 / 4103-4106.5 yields -1.19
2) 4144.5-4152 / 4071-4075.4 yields -1.15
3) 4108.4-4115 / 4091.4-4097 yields -1.15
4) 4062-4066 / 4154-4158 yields -1.19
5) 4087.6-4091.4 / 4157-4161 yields -1.31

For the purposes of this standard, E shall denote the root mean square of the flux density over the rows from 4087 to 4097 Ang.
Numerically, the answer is 12.0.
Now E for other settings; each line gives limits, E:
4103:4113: 10.6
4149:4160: 10.5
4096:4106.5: 10.7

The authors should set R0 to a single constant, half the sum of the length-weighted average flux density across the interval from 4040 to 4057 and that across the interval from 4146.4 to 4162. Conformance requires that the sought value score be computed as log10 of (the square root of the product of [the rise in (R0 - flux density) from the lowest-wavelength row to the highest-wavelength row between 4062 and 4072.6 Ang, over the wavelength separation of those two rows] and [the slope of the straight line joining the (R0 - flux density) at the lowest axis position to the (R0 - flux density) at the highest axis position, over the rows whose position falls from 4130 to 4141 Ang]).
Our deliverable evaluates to -1.9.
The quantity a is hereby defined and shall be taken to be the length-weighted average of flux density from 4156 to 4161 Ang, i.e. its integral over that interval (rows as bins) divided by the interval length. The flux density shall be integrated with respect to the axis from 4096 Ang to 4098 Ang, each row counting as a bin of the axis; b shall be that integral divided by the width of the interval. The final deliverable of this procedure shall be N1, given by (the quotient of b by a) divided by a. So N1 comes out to 0.090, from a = 11.1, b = 11.2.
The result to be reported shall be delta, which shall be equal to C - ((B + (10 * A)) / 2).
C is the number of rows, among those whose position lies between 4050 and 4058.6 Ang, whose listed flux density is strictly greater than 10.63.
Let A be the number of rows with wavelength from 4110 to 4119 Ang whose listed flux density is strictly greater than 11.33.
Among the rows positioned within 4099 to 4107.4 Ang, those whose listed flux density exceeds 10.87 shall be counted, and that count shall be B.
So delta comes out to 9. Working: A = 0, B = 0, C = 9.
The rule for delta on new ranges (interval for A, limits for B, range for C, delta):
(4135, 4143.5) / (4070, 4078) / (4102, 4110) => -1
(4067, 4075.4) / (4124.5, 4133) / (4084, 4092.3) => 6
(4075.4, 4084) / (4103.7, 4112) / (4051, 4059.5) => -1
